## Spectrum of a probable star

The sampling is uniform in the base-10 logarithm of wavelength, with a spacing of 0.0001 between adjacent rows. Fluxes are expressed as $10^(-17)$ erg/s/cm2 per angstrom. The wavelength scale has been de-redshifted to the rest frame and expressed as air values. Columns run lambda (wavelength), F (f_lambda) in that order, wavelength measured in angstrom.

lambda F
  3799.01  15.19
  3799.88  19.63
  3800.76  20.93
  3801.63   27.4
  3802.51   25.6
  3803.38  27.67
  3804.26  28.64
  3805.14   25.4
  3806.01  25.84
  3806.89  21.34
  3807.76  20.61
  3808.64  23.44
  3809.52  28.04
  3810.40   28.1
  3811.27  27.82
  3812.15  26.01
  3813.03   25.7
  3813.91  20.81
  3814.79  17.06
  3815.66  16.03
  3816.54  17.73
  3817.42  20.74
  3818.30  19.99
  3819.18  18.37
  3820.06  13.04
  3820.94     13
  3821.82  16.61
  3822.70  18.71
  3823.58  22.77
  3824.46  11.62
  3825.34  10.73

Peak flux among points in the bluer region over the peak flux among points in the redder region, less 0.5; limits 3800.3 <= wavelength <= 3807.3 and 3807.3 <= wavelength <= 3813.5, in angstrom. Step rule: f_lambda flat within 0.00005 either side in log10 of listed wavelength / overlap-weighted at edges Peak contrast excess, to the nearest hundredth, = 0.52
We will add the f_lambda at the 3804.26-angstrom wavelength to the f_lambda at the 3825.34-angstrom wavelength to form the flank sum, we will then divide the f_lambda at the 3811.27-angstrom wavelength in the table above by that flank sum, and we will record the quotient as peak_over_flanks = 0.7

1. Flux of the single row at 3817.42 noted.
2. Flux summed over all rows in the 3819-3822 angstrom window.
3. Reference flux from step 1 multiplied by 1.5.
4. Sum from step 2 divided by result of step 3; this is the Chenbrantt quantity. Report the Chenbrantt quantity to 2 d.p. 1.96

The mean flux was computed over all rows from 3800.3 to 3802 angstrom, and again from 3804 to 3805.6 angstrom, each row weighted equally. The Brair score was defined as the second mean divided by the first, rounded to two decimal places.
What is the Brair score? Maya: 1.12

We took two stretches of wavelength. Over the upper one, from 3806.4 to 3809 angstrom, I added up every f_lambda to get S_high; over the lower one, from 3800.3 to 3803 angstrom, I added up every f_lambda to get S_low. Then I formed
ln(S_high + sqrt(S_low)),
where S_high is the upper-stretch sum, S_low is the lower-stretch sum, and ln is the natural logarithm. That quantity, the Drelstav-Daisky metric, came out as 4.30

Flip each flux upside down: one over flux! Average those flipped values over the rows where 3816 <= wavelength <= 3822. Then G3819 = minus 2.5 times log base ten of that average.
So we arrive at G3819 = 3.05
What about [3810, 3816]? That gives 3.36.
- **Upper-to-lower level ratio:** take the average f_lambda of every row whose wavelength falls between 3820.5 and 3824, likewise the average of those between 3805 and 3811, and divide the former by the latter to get 0.72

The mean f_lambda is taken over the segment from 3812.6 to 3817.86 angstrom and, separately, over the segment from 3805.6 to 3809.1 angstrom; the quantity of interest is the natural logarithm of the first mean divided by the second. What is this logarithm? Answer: -0.15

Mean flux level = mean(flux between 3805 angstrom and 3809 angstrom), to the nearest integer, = 23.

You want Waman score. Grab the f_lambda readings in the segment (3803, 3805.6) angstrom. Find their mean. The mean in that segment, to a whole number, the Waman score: 27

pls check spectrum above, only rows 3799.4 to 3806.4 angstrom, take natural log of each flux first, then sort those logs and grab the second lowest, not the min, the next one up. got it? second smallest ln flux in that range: 3.04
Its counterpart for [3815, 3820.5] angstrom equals 2.77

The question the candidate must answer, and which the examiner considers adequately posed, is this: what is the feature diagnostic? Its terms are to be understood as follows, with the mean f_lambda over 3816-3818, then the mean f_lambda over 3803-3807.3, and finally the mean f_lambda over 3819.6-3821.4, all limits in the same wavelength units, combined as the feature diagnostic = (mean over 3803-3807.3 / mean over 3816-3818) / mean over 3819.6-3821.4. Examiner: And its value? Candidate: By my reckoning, 0.103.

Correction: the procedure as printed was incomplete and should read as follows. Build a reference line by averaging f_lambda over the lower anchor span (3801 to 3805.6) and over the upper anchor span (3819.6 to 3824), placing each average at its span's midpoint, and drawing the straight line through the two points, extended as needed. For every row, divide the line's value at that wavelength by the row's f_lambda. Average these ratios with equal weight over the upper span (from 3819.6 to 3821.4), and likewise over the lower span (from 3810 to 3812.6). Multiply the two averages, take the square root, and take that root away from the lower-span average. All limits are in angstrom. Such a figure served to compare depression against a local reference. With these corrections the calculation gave -0.23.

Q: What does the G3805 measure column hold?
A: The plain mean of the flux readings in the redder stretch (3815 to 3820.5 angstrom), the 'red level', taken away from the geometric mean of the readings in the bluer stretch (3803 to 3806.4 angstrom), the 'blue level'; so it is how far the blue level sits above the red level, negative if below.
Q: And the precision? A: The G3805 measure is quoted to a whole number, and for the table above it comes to 9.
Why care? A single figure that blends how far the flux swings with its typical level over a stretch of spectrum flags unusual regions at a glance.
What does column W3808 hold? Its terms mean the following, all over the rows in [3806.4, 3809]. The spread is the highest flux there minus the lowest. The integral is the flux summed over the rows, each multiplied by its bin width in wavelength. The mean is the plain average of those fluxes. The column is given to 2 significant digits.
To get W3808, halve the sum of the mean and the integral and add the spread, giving 42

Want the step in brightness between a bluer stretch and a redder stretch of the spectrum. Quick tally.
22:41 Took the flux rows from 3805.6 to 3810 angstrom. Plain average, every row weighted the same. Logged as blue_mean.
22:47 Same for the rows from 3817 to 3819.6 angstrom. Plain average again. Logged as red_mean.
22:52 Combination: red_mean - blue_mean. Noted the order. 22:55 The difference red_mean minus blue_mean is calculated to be -4.2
